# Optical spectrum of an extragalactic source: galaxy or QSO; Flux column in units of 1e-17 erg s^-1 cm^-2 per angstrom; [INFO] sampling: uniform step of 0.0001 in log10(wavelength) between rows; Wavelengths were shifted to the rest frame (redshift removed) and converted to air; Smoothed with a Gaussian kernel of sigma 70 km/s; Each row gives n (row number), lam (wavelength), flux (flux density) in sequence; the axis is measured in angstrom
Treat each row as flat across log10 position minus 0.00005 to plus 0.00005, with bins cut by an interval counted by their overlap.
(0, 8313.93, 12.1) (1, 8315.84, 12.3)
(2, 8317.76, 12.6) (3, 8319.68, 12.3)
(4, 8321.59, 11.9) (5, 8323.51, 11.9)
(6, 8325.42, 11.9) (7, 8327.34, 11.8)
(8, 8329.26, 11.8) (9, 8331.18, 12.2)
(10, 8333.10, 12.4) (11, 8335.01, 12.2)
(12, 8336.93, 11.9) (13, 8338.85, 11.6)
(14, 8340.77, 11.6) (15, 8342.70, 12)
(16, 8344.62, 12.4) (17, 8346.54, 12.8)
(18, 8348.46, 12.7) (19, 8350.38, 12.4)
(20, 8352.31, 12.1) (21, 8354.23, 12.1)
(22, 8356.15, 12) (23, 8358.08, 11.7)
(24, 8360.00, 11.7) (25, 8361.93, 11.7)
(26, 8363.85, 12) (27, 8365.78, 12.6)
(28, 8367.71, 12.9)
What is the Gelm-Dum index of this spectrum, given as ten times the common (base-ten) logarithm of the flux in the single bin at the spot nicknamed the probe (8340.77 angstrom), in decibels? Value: 10.6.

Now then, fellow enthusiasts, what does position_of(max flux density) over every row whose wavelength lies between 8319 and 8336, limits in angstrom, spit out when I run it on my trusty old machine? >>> 8333.10 angstrom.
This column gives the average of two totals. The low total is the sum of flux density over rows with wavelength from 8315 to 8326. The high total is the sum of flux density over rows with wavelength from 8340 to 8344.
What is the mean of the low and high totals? 48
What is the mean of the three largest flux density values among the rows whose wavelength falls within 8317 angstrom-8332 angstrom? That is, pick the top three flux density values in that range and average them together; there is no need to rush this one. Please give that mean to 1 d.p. 12.4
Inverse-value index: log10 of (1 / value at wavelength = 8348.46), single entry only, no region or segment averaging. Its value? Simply -1.104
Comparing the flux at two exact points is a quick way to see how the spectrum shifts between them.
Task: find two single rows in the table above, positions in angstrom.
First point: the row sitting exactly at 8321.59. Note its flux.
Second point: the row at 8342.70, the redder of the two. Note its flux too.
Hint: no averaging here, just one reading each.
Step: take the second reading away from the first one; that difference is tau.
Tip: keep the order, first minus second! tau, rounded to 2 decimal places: -0.10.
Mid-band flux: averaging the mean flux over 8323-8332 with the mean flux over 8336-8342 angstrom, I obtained 11.8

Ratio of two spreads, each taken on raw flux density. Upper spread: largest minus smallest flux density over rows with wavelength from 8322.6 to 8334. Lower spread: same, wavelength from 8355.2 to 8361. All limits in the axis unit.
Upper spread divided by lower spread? 2.0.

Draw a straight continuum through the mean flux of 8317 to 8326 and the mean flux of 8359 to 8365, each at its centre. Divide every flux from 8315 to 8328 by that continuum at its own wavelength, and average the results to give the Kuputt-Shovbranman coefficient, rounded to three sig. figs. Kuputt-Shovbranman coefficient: 0.998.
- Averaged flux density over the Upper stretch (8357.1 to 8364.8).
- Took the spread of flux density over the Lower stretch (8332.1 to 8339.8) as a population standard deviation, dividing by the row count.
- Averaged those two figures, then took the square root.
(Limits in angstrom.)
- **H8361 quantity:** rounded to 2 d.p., 2.46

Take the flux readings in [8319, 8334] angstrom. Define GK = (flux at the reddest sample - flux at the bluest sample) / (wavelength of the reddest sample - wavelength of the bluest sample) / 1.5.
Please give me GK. 0.00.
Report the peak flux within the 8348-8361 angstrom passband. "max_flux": 12.7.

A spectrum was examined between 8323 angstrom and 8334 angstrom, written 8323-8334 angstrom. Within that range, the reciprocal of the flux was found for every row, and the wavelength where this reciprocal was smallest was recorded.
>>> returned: 8333.10 angstrom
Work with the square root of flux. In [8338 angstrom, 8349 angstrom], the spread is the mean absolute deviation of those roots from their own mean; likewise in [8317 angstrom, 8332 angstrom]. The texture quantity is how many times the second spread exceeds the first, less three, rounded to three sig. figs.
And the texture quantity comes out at -2.47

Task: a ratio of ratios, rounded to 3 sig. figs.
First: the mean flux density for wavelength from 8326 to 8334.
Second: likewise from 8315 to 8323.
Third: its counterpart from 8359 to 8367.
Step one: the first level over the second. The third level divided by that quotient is 12.2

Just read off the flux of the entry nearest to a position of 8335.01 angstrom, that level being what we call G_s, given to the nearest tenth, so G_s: 12.2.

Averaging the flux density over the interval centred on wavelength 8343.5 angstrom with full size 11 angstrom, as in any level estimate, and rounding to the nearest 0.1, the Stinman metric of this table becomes 12.2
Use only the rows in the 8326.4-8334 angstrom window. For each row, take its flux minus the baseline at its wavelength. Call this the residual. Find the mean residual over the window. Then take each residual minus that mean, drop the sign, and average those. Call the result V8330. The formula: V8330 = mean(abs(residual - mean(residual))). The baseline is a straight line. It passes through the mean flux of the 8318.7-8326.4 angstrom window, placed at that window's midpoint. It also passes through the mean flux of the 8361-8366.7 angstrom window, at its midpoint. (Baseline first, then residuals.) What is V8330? 0.245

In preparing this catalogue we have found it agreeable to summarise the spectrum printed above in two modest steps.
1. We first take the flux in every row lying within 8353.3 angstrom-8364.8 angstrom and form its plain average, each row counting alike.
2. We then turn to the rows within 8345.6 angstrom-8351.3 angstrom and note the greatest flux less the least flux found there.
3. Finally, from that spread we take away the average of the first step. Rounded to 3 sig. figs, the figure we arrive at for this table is -11.5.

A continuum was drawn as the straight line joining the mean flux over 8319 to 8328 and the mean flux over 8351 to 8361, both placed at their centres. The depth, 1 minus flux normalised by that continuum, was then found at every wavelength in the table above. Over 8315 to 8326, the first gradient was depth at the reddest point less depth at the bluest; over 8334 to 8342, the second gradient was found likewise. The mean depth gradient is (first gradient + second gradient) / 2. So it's 0.04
